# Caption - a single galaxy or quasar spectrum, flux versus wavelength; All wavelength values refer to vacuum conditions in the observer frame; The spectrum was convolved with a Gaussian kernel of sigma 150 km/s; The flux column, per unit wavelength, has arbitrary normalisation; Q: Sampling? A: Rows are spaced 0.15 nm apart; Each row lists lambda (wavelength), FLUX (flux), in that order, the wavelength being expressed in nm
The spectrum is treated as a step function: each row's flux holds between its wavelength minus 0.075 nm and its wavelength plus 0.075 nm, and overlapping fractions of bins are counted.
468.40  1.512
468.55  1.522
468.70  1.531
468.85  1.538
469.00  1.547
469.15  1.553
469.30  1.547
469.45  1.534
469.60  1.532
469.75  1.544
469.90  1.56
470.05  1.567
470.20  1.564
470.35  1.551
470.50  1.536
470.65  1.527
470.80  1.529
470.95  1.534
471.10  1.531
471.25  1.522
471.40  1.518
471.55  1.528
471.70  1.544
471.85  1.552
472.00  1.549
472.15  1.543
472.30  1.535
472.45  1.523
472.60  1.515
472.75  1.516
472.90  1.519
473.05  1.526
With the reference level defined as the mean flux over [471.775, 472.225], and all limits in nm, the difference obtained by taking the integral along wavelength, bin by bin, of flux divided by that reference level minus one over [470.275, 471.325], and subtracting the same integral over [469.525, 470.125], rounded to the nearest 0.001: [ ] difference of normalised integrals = -0.011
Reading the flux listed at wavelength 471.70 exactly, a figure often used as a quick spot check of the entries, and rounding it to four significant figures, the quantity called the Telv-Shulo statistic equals 1.544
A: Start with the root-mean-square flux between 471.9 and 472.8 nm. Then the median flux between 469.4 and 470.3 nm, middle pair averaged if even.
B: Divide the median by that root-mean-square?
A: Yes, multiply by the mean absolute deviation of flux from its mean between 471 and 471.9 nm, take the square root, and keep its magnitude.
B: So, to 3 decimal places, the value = 0.102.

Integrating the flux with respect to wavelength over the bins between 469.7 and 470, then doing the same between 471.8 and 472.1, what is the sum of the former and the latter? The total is 0.931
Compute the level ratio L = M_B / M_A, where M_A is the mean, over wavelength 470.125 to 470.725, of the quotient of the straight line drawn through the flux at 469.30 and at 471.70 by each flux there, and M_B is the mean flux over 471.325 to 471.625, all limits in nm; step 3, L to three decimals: 1.522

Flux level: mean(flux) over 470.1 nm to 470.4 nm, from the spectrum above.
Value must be 1.56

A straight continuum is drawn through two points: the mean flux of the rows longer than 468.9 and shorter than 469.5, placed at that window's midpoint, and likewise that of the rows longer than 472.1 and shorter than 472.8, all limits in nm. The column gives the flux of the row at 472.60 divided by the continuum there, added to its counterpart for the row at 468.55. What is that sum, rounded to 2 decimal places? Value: 1.98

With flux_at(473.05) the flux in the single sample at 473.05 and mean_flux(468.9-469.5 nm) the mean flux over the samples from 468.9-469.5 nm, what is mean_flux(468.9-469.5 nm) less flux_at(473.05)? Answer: 0.019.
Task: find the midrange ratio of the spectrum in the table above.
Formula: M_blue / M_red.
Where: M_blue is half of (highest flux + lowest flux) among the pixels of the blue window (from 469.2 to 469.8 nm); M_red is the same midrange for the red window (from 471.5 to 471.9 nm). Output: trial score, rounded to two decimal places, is 1.00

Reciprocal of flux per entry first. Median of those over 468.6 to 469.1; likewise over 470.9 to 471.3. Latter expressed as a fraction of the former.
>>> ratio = 1.005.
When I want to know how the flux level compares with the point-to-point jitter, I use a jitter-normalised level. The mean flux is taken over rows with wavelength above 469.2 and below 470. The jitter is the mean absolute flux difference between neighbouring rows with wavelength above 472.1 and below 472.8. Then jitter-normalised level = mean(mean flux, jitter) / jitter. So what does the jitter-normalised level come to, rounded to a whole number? 107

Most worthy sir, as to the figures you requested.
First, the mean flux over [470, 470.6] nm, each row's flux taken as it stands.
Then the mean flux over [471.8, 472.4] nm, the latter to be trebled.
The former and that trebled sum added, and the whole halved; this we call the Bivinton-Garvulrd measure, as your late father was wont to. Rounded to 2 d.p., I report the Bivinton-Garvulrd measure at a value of 3.09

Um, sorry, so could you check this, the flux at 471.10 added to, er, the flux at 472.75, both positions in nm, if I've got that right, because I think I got 3.05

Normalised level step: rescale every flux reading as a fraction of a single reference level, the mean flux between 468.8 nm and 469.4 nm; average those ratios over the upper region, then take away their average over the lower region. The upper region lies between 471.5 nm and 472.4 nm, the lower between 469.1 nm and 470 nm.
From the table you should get -0.002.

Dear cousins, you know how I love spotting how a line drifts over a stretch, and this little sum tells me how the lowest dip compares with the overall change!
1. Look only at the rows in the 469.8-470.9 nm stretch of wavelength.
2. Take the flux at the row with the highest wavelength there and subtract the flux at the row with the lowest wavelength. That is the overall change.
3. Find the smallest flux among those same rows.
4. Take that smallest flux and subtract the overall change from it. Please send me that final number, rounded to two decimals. 1.56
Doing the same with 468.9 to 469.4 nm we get 1.55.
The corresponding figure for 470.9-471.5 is 1.53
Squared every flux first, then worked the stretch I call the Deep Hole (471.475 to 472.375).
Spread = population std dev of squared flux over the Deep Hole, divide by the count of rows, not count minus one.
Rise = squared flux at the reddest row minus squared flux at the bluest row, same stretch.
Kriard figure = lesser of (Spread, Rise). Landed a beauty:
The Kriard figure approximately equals 0.021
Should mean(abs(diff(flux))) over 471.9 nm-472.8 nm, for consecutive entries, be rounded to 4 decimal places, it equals 0.0070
